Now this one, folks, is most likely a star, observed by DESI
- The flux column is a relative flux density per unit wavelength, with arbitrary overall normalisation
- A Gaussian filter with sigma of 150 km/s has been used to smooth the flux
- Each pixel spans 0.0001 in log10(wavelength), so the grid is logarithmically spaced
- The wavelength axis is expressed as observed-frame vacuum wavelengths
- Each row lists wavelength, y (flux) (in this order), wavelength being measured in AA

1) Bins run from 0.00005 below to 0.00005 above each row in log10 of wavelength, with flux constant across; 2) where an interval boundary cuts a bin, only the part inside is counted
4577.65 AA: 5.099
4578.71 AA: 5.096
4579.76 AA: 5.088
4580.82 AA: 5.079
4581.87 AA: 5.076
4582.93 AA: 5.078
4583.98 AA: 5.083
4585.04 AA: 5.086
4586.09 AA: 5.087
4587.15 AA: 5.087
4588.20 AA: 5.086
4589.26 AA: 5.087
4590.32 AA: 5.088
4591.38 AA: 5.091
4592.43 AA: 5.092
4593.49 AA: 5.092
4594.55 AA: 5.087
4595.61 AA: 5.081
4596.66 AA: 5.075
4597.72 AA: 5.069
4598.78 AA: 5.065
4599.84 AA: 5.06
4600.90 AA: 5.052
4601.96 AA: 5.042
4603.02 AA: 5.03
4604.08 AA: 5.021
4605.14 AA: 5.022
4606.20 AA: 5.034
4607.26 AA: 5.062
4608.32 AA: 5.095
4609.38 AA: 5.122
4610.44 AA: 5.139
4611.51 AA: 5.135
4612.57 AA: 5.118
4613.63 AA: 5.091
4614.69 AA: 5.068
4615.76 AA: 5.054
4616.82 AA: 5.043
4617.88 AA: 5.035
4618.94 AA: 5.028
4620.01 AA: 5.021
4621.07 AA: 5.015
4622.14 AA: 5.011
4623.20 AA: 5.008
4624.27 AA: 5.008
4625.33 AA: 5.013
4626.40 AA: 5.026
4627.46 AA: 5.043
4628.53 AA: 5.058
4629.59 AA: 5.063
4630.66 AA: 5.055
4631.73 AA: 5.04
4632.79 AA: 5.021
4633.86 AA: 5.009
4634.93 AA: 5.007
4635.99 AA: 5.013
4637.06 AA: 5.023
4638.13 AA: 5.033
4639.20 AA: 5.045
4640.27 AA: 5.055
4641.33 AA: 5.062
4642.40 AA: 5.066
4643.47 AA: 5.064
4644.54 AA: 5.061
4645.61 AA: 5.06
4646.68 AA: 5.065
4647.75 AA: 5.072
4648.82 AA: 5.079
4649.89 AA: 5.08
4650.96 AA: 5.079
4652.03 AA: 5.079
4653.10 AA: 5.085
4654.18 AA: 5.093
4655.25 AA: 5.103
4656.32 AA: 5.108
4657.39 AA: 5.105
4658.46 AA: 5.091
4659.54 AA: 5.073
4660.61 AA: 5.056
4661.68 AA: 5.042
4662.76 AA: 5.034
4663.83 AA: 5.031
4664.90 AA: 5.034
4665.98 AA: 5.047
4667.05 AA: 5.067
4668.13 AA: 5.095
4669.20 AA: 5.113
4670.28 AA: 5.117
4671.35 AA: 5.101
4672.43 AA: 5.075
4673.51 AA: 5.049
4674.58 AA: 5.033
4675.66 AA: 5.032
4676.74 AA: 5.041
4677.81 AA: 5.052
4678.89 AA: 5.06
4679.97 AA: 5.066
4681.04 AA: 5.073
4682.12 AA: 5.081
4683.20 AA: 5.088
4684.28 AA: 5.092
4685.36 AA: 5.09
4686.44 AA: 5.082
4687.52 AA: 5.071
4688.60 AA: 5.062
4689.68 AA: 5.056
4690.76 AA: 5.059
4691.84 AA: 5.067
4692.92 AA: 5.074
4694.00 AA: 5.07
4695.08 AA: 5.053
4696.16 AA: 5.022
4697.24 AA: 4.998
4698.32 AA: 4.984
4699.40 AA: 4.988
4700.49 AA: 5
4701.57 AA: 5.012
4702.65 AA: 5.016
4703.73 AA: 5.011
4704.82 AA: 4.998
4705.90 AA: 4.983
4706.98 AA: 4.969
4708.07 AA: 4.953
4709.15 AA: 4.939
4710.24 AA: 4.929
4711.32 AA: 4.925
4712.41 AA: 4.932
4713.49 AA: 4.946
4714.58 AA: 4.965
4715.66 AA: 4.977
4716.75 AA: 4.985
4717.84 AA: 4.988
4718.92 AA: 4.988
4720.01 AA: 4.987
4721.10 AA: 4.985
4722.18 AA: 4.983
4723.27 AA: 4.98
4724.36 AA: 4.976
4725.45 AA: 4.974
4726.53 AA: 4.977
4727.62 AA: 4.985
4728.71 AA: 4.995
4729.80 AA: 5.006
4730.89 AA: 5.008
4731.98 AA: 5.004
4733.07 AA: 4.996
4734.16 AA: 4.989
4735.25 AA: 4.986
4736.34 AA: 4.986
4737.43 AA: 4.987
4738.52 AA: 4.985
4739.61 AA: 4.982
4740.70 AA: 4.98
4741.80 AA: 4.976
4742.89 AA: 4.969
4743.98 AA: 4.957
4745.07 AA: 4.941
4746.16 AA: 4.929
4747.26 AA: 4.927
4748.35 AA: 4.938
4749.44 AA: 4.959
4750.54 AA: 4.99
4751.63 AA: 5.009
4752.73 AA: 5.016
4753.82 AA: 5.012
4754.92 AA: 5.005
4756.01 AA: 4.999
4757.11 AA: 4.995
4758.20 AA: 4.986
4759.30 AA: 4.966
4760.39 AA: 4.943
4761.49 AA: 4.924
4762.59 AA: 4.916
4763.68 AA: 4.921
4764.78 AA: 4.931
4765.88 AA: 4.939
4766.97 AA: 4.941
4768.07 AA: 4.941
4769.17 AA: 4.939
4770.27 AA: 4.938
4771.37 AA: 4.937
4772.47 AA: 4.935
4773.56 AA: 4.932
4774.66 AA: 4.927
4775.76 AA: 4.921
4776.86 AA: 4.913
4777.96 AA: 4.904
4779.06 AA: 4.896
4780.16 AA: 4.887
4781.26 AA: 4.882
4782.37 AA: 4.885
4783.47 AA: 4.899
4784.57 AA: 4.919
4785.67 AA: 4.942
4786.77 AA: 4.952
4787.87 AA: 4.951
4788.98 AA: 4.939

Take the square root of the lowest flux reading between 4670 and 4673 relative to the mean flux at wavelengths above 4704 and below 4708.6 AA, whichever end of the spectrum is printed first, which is 1.01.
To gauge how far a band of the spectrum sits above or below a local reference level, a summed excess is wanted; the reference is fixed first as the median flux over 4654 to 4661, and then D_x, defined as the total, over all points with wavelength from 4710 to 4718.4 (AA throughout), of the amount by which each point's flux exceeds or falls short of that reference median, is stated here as -1.1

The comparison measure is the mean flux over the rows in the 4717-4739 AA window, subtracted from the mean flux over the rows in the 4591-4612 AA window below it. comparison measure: 0.085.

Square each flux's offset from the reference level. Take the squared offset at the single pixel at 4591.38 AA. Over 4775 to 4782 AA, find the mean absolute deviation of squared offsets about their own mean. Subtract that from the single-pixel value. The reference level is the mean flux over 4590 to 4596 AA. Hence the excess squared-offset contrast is -0.005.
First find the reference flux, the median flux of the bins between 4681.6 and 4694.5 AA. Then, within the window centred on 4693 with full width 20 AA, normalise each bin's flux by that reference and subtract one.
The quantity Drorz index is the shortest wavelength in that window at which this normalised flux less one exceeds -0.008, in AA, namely 4683.20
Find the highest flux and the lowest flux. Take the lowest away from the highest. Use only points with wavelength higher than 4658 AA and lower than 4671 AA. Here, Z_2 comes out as 0.086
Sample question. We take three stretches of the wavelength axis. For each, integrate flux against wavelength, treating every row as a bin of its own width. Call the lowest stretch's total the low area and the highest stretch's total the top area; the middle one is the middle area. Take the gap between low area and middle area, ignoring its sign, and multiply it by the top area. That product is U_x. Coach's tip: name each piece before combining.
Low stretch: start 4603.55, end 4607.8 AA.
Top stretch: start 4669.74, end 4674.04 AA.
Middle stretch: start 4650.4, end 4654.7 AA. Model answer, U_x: 9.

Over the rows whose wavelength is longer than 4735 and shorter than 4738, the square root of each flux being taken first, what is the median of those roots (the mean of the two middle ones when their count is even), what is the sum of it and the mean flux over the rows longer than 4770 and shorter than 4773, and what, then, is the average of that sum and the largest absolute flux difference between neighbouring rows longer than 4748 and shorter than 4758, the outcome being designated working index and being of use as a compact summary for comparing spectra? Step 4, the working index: 3.60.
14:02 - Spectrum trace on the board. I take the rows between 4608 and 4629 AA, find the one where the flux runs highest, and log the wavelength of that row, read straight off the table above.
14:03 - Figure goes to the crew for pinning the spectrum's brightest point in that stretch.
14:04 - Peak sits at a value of 4610.44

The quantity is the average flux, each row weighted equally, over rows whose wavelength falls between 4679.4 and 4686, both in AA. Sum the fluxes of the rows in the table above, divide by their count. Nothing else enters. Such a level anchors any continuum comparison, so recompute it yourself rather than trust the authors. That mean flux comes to 5.08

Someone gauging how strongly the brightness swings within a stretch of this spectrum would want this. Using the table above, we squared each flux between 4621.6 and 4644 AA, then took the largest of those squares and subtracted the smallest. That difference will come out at 0.59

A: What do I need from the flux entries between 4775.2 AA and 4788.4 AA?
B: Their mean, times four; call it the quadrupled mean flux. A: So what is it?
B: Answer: 19.7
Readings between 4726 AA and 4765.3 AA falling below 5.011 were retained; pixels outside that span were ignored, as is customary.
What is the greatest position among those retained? 4764.78 AA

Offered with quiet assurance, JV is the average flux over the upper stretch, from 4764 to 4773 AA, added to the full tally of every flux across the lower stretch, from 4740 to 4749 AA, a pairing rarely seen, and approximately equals 44.6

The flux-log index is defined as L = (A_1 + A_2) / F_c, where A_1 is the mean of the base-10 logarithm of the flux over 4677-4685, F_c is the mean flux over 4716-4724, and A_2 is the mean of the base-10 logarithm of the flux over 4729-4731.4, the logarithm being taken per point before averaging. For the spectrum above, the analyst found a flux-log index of 0.282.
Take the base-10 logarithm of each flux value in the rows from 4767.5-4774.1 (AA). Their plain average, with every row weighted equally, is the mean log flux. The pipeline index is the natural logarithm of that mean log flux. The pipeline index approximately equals -0.366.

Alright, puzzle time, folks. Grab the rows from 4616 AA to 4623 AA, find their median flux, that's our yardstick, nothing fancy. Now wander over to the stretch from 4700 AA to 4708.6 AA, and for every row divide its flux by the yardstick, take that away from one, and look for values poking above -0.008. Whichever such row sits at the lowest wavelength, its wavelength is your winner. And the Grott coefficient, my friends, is 4700.49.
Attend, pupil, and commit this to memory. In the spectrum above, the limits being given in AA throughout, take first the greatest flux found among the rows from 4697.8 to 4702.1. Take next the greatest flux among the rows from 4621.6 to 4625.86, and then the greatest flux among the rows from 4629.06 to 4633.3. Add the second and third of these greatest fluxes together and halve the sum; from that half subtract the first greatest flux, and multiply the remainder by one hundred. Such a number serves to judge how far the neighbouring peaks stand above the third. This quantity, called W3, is 2.6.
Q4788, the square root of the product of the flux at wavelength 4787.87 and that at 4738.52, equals 4.97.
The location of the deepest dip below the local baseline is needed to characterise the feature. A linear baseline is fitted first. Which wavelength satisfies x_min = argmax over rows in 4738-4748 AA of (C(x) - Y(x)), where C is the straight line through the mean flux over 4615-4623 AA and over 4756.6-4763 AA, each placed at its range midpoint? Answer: 4747.26 AA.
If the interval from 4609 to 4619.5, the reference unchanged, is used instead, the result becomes 4618.94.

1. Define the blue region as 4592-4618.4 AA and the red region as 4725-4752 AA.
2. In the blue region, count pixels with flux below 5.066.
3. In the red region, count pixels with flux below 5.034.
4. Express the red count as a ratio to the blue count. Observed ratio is 2.1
